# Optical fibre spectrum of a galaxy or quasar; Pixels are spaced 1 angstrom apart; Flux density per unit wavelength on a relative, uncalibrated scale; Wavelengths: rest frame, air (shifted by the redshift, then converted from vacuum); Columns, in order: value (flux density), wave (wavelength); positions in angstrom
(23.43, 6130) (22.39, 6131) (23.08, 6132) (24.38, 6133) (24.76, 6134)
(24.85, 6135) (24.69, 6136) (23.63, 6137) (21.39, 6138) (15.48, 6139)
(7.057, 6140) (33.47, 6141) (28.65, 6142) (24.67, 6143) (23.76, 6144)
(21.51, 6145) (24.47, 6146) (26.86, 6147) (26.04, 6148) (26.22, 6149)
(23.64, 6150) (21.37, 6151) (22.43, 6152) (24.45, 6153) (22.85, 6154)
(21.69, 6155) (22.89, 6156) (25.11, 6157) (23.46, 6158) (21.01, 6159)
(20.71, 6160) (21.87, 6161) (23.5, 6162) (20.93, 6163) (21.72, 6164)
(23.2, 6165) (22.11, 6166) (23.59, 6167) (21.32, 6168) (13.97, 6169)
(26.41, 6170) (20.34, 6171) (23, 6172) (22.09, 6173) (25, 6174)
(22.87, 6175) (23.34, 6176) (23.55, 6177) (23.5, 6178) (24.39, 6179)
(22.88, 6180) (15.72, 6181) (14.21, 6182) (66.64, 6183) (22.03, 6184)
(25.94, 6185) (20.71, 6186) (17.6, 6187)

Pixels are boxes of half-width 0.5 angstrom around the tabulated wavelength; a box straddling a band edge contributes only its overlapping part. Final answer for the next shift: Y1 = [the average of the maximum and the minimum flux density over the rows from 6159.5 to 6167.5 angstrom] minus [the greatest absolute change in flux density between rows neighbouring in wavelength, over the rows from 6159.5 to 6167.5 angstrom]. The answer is 20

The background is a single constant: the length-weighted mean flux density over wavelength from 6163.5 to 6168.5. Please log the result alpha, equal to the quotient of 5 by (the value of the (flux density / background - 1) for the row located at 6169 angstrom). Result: -13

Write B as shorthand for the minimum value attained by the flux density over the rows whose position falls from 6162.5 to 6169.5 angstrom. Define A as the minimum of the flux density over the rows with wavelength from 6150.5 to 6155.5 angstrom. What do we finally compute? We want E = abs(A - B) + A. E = 28.8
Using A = 21.37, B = 13.97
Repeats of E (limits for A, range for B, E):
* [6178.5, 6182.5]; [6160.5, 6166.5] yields 20.9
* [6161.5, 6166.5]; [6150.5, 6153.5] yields 21.4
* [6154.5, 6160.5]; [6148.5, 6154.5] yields 21.4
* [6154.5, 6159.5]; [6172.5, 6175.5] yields 22.1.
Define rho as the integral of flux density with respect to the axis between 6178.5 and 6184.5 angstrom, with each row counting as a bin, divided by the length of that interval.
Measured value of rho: 27.6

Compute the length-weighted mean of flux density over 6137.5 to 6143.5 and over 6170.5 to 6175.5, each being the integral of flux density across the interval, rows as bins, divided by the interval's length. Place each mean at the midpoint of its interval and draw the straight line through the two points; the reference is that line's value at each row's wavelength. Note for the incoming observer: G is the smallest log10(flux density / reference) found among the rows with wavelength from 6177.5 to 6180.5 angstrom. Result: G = 0.00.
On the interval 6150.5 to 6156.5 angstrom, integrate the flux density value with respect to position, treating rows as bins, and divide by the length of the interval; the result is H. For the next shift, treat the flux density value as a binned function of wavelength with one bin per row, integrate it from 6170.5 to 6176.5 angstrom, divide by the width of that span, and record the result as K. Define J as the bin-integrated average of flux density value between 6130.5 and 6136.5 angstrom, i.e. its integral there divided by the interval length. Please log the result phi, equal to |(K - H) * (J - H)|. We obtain 0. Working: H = 22.6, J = 24.0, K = 22.8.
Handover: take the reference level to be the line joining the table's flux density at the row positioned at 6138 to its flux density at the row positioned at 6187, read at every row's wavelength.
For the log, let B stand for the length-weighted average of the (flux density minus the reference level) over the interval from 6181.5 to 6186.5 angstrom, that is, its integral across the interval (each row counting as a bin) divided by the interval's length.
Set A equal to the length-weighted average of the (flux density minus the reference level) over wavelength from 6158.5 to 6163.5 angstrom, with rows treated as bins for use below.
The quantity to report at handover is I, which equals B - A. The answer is 10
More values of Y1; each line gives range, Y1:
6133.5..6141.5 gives -6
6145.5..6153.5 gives 22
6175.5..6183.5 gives -12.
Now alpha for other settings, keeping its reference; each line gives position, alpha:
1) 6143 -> 49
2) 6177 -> 96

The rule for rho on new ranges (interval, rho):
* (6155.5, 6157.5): 24.0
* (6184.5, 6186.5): 23.3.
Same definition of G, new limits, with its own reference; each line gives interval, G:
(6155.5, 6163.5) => -0.03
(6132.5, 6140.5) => -0.49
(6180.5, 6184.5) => -0.21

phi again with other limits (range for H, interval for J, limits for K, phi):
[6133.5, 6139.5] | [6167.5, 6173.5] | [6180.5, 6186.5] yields 6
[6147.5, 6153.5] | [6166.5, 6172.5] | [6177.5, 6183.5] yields 10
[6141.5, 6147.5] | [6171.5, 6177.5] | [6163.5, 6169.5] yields 7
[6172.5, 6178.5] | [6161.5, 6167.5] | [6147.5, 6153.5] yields 1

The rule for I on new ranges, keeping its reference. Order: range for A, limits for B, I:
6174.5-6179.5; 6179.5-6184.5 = 5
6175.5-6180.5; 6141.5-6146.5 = -2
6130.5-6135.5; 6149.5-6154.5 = 1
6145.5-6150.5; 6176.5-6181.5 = -1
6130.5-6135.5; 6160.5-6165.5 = 1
